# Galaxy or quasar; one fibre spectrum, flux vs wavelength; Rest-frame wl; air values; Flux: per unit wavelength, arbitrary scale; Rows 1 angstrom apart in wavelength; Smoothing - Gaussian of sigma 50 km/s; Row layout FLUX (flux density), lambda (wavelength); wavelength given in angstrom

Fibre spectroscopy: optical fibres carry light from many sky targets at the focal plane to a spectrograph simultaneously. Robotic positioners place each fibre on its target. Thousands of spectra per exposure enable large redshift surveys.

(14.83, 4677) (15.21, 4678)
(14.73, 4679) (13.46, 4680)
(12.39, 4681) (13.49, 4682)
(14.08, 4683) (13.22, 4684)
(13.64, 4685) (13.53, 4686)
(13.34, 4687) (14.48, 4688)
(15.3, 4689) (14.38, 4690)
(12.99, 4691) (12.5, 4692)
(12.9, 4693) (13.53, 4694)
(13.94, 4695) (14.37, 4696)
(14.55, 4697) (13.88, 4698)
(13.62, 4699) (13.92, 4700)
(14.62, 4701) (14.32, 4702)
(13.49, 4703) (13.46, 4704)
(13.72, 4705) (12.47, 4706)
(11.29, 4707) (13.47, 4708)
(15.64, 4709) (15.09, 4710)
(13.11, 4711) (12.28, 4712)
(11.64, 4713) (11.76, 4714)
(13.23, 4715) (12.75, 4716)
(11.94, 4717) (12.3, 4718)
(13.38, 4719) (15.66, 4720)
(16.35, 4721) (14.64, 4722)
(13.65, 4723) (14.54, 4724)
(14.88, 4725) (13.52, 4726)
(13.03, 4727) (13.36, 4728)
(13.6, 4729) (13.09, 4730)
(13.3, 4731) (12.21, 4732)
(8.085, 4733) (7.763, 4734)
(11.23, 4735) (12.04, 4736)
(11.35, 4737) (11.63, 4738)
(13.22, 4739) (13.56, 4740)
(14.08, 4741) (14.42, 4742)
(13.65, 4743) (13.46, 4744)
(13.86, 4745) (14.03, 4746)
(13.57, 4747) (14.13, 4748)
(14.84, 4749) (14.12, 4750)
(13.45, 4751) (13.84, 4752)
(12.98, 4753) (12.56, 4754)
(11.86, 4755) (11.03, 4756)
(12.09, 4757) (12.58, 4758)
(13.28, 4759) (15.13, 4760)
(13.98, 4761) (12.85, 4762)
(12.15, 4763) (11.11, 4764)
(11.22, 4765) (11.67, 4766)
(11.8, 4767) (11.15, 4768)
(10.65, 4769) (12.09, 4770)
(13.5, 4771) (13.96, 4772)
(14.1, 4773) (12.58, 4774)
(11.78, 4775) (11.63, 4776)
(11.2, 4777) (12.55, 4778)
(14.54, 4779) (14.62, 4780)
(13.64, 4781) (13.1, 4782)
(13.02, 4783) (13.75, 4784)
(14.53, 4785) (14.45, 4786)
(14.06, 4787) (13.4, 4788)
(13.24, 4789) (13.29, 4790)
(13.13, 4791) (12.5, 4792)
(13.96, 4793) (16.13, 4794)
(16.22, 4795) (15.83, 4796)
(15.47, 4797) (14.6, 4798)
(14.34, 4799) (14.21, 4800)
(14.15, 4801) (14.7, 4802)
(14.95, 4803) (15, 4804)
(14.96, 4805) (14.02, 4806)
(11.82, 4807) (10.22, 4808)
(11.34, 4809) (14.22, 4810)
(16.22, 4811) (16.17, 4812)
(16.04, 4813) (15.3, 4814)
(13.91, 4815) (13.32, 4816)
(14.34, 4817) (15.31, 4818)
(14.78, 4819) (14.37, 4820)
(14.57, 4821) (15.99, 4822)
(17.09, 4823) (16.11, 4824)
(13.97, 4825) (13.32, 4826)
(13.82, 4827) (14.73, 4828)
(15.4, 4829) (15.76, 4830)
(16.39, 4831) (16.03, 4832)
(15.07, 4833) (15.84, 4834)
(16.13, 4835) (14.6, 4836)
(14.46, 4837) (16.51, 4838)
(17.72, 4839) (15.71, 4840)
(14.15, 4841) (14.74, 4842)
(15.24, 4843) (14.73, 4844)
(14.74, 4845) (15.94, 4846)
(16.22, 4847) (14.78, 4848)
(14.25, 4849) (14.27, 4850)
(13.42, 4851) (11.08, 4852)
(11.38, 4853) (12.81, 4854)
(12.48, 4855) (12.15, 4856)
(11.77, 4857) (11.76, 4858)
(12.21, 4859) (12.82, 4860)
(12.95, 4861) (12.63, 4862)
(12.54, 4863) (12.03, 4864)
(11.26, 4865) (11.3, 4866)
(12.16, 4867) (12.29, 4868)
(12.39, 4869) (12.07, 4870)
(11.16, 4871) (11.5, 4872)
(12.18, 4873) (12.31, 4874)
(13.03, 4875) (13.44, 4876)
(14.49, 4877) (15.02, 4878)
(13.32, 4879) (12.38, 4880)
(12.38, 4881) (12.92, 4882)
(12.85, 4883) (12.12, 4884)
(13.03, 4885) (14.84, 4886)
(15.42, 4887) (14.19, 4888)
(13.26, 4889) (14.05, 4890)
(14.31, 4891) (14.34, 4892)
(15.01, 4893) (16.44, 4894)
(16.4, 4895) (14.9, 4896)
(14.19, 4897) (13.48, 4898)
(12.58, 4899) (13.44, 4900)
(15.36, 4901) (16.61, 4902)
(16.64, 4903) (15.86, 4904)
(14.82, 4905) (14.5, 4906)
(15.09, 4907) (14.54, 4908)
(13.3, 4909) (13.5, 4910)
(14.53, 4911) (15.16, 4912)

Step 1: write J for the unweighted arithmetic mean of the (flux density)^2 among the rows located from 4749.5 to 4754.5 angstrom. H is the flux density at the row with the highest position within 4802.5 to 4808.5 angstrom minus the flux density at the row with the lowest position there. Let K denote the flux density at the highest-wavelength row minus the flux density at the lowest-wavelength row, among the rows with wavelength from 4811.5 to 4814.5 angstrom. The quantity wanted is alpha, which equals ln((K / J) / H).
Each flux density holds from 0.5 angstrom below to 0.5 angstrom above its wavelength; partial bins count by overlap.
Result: -6.9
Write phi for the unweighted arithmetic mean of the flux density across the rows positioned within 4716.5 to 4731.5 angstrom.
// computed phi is 13.8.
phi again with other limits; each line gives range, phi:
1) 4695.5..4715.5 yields 13.5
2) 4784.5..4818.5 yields 14.3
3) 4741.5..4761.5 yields 13.4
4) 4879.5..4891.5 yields 13.5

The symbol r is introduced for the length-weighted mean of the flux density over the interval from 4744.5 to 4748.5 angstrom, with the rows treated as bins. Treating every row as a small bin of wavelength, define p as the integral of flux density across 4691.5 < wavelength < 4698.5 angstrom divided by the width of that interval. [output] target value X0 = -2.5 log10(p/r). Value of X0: 0.02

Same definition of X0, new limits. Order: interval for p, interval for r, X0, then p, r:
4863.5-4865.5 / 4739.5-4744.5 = 0.19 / 11.6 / 13.83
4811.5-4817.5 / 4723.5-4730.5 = -0.09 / 14.8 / 13.72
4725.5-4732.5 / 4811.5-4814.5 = 0.20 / 13.2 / 15.84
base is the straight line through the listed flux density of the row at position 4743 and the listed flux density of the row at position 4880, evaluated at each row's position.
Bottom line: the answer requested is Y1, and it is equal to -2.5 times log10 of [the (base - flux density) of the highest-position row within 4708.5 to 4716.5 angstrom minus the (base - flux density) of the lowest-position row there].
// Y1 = -1.1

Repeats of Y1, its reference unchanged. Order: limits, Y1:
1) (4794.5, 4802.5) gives -0.4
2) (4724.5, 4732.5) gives -1.0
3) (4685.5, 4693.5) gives 0.6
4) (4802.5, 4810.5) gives 0.4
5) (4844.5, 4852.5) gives -1.4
